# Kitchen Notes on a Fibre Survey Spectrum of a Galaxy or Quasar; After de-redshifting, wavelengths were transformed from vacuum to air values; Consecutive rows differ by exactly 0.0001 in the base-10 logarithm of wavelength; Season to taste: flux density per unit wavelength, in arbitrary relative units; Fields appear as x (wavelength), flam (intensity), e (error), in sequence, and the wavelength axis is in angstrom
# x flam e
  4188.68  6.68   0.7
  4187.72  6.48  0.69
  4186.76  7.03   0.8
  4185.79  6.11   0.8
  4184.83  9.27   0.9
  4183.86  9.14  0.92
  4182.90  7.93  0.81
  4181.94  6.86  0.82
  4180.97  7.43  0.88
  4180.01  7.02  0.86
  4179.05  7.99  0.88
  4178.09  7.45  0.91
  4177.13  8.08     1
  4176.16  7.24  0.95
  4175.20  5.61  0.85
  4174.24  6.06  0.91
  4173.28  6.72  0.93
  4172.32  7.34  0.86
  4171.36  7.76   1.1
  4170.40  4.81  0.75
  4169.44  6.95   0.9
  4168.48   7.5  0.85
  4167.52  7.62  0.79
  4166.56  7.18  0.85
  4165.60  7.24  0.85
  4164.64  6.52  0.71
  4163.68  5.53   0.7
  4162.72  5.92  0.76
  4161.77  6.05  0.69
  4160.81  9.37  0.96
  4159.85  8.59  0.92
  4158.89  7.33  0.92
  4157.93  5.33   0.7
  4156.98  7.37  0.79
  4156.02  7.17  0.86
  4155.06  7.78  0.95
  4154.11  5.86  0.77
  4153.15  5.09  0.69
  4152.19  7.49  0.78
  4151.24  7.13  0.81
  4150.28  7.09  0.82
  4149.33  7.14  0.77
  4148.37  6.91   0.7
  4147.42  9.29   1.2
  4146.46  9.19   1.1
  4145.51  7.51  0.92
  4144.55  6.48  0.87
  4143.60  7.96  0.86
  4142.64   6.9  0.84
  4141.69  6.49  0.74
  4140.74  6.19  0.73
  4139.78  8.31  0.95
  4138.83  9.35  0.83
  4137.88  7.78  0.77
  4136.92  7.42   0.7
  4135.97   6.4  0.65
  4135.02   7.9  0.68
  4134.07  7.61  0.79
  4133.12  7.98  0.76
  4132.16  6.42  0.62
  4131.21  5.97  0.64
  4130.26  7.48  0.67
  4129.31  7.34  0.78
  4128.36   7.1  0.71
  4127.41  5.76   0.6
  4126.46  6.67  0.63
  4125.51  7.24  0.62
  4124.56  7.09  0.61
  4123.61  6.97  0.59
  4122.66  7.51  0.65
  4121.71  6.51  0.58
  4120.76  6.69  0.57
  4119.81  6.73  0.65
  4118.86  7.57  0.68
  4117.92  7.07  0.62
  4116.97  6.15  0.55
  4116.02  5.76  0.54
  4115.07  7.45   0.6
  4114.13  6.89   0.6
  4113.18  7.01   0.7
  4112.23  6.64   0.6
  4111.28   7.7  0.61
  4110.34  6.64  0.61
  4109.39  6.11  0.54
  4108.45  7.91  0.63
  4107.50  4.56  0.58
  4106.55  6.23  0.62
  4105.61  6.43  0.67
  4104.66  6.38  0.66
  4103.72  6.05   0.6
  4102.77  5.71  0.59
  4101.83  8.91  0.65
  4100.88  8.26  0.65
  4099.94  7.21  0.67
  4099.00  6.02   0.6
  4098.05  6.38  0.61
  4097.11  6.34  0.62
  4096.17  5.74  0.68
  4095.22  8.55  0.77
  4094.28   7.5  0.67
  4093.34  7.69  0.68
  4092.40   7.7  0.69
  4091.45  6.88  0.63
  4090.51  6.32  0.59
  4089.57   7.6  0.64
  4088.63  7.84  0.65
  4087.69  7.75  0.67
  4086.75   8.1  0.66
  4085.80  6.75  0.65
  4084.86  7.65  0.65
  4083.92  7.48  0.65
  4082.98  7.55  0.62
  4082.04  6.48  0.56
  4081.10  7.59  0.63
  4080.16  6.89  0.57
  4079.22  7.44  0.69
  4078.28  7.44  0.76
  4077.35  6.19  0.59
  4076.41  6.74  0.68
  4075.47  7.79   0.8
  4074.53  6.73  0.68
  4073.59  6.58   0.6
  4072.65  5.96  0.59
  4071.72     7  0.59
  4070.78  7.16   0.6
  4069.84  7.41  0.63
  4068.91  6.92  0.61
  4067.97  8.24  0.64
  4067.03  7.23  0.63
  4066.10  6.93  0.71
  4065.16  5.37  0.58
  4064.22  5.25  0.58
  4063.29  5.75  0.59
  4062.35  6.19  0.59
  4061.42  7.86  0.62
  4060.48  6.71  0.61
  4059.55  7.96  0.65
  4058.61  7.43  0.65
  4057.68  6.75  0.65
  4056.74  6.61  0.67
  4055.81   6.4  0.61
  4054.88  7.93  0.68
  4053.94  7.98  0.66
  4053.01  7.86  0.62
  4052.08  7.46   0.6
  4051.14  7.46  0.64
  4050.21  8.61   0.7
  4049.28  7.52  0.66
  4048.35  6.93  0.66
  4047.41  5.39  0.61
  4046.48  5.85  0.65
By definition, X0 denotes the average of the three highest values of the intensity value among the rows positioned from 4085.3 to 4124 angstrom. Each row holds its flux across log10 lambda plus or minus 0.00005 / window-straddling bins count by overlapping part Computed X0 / 8.6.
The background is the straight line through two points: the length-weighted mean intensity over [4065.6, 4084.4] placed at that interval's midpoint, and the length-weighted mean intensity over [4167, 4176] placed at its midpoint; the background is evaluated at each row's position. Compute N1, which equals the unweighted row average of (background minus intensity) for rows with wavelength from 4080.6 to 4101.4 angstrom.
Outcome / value -0.22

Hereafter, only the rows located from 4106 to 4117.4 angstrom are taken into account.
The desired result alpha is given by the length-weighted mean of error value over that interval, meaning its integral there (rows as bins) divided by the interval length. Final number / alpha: 0.60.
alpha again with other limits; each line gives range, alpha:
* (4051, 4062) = 0.64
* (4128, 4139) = 0.71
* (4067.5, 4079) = 0.65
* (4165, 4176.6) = 0.88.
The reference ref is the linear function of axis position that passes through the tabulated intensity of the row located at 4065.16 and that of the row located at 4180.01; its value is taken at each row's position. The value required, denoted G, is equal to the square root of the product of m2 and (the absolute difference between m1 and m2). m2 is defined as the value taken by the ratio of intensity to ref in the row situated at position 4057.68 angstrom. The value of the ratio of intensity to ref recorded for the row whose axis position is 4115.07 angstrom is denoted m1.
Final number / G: 0.27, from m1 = 1.22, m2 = 1.3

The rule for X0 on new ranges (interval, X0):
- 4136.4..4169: 9.3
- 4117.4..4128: 7.4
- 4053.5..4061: 8.0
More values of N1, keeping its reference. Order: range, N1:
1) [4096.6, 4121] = 0.24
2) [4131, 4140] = -0.65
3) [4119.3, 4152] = -0.39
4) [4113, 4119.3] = 0.09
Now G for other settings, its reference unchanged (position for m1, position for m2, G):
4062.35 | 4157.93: 0.54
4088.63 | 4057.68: 0.34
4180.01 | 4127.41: 0.27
